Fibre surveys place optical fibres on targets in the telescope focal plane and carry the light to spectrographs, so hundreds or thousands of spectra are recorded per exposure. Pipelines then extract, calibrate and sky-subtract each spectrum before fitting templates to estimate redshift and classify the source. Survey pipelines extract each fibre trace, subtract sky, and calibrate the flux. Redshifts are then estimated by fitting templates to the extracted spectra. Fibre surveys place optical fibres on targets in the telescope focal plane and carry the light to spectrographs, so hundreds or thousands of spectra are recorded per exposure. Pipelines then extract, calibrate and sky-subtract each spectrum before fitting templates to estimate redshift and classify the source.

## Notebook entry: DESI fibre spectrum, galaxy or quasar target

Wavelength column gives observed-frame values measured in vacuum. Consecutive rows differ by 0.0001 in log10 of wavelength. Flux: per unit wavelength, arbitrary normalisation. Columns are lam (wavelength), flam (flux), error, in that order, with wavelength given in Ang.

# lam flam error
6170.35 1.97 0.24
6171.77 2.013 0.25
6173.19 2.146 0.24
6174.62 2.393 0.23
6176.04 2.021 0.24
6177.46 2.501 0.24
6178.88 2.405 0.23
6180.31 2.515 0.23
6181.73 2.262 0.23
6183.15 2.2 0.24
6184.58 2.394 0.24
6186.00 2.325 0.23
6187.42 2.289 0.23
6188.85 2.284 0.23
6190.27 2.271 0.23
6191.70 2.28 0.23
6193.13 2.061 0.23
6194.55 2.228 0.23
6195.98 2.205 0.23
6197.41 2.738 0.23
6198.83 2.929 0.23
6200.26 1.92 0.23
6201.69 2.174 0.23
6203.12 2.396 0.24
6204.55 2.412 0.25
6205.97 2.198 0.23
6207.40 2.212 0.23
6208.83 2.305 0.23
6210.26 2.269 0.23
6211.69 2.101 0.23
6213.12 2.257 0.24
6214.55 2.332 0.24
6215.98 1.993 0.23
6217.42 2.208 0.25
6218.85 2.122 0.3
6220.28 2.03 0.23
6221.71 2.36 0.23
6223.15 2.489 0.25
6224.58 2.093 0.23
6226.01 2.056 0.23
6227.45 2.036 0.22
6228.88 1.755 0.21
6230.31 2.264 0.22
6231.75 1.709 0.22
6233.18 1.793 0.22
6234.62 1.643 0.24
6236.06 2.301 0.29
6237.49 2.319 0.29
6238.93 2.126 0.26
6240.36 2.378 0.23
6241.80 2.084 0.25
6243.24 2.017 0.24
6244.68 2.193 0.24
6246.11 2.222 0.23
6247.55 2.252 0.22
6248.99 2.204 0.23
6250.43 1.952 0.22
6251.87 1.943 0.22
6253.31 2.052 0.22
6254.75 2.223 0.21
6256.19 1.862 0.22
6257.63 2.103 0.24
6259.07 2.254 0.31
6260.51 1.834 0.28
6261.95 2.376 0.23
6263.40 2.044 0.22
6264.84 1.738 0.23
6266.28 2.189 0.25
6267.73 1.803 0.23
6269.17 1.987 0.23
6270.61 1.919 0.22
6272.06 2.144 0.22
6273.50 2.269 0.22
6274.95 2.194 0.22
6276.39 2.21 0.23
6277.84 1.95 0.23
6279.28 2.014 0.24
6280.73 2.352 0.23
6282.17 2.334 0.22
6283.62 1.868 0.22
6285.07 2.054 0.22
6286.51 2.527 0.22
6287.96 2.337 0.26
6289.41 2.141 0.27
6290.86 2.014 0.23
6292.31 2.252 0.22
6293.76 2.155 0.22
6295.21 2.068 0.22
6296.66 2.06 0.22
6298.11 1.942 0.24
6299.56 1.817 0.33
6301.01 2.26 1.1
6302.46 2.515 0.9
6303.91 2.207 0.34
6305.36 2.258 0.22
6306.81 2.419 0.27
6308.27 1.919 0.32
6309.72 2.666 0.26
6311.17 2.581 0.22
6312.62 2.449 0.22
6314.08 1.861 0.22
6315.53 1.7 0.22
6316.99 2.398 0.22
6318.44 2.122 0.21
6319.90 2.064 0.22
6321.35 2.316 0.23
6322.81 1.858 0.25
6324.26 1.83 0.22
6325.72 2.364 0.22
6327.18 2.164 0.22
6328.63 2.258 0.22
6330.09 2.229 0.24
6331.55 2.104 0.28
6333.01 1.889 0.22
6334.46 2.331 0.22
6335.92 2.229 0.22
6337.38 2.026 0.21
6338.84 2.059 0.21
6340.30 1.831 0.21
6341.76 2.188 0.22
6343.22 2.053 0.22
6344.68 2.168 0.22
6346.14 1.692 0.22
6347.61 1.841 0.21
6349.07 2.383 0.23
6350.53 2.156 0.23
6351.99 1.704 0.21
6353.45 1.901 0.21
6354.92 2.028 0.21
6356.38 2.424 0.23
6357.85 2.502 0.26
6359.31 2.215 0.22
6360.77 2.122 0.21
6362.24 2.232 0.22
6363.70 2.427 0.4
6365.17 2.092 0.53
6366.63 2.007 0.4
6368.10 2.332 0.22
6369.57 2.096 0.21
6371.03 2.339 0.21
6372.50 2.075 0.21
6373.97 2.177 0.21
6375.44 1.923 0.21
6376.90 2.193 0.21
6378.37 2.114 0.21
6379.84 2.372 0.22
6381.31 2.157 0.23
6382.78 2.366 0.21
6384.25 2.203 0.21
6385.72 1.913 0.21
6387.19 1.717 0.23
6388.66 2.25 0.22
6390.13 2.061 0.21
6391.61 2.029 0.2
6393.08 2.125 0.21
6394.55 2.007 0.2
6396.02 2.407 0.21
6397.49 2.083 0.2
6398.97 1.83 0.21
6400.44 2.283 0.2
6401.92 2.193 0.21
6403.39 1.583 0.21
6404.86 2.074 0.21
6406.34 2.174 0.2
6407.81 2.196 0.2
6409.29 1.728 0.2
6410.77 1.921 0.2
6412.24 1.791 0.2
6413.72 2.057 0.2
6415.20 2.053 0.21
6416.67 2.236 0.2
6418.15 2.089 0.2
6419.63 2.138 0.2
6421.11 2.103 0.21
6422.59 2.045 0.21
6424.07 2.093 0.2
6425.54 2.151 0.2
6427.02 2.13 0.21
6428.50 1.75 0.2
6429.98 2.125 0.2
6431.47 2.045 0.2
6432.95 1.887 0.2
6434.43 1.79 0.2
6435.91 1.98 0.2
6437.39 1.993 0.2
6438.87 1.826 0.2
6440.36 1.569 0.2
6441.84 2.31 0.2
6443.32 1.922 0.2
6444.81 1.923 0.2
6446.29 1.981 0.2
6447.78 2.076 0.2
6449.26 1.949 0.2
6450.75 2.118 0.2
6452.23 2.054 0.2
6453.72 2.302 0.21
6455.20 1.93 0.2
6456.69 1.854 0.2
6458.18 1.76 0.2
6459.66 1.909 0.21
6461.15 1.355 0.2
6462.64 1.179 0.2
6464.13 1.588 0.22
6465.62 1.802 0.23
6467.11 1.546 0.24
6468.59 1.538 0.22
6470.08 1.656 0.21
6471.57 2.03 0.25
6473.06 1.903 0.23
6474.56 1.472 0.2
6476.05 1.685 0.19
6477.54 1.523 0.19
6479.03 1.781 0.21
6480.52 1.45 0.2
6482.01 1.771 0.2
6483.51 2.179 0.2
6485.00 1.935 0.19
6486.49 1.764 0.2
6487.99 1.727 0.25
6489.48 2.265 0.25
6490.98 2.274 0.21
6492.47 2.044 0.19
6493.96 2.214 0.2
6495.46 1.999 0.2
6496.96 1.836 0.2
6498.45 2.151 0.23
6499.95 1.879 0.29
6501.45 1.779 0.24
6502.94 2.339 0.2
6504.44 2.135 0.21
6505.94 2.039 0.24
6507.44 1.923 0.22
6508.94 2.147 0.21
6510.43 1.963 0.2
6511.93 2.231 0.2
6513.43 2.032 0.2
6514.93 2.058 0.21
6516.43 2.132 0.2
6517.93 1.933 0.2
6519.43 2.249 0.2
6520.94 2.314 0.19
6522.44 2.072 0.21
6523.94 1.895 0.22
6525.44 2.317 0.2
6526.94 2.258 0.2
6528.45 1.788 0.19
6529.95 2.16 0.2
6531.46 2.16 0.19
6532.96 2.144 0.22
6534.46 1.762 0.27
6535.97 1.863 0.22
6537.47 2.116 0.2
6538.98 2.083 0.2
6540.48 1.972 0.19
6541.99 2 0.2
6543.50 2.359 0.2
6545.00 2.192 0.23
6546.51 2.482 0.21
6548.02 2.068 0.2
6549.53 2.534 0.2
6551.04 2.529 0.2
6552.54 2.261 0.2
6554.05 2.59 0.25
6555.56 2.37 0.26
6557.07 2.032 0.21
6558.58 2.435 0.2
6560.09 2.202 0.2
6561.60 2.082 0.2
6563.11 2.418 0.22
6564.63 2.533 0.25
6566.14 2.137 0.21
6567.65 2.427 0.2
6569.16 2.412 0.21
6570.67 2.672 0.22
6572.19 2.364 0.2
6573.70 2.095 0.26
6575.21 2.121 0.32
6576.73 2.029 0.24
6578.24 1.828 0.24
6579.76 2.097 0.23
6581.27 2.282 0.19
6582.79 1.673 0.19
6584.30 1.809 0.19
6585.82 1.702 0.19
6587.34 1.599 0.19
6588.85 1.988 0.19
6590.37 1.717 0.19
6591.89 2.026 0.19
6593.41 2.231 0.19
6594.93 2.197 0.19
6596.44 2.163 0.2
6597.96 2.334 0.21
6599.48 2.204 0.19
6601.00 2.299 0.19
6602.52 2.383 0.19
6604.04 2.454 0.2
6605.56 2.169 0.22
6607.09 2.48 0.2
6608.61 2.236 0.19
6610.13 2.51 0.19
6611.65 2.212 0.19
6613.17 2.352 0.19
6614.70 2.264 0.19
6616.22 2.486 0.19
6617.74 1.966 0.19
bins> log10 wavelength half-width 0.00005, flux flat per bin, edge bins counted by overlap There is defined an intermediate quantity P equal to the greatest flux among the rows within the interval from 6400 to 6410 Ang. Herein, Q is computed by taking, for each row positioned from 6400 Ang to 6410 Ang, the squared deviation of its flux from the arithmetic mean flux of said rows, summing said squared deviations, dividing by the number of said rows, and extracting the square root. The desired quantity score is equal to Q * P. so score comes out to 0.57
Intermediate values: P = 2.283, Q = 0.25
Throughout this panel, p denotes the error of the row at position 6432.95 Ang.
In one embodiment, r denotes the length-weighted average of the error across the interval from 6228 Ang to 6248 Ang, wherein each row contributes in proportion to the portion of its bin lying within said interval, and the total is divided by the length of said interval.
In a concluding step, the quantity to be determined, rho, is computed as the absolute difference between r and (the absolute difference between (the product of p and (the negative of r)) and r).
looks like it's 0.048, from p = 0.200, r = 0.24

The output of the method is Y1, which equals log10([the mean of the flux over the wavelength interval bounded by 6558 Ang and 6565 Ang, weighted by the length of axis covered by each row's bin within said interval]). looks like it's 0.37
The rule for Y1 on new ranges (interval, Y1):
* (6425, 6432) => 0.31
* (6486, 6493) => 0.31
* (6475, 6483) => 0.22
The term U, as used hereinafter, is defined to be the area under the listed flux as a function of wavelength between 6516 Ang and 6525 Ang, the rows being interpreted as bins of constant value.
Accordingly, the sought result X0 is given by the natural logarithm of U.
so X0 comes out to 2.94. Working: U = 18.9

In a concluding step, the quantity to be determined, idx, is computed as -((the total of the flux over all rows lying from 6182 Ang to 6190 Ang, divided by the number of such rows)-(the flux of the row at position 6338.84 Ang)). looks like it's -0.24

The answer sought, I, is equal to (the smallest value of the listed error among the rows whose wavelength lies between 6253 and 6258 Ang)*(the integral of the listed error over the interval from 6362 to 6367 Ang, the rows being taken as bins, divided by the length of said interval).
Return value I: 0.0848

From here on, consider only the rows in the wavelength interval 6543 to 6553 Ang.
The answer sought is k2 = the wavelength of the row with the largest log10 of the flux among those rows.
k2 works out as 6549.53 Ang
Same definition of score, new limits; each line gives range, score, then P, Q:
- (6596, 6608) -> 0.29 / 2.48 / 0.12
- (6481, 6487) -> 0.37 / 2.179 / 0.17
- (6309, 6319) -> 0.91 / 2.666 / 0.34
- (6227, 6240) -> 0.60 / 2.319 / 0.26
